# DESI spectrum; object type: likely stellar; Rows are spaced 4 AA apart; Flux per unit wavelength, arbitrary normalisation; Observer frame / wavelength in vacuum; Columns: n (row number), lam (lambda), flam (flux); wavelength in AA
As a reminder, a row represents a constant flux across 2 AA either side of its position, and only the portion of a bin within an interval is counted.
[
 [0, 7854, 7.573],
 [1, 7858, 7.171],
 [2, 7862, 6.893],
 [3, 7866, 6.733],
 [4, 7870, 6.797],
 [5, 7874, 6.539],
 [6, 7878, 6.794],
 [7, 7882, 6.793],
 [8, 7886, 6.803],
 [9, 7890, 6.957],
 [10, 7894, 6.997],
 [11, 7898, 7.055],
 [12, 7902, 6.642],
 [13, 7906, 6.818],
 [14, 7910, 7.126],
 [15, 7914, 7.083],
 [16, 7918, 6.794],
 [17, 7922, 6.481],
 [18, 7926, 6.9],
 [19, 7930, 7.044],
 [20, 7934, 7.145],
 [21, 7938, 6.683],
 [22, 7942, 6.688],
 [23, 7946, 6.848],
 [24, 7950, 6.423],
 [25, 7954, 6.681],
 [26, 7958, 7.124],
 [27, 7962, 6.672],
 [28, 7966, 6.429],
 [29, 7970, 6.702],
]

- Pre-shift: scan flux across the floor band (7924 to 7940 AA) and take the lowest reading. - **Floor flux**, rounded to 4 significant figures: 6.683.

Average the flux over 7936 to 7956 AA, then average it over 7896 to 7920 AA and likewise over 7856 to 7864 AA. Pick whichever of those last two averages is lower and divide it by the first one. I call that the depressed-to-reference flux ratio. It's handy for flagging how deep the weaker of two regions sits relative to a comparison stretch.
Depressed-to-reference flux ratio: 1.04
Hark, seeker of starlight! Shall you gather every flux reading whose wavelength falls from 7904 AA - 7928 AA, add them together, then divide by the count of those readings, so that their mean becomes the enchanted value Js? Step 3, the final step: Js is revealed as 6.87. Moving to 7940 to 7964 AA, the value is 6.74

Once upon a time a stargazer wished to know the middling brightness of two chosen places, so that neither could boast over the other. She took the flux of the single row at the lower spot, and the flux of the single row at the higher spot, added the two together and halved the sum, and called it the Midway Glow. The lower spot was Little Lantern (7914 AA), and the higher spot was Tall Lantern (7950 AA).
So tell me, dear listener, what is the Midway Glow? 6.75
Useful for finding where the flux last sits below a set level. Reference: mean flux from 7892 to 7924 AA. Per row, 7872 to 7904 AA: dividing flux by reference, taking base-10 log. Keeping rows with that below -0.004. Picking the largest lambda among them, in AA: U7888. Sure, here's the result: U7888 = 7902 AA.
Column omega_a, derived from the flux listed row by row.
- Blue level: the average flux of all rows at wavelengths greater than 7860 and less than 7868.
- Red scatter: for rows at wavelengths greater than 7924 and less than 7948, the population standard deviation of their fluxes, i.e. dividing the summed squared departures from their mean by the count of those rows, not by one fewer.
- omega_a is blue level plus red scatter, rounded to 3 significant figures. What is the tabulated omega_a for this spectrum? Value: 6.98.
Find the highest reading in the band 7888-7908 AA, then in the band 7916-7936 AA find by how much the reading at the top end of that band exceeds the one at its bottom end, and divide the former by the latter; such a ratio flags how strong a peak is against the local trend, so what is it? 20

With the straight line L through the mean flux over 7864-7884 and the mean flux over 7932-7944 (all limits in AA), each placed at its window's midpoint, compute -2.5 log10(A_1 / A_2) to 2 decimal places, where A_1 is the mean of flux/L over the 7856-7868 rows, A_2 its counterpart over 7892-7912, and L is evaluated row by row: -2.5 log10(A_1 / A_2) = -0.01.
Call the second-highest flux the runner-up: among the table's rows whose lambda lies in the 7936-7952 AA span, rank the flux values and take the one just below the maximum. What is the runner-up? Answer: 6.688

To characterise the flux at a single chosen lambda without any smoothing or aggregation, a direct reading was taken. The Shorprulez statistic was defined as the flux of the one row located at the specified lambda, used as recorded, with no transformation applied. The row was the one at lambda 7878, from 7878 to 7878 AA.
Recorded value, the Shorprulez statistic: 6.794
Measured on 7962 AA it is 6.672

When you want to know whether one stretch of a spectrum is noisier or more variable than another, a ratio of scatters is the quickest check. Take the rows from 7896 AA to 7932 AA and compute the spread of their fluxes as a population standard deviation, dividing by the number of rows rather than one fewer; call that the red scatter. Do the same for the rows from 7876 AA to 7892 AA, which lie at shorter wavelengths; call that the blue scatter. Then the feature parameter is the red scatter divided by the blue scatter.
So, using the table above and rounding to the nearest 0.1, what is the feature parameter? 3.0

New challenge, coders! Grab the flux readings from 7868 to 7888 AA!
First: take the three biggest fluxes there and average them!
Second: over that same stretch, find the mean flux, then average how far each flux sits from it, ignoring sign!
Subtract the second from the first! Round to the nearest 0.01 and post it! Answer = 6.72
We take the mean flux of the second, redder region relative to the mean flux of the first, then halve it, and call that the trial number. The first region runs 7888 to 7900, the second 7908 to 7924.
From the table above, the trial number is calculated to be 0.491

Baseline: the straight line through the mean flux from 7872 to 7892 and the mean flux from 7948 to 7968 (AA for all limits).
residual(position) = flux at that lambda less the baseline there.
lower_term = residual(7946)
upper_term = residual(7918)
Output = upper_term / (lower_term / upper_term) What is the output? 0.029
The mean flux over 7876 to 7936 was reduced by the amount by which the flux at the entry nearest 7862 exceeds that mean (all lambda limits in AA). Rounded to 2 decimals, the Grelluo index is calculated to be 6.90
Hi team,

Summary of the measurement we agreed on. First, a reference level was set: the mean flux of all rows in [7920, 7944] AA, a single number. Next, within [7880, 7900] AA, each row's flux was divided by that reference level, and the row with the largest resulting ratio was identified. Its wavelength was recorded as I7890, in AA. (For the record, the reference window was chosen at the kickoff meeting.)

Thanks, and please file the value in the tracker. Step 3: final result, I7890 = 7898 AA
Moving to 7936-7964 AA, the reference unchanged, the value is 7958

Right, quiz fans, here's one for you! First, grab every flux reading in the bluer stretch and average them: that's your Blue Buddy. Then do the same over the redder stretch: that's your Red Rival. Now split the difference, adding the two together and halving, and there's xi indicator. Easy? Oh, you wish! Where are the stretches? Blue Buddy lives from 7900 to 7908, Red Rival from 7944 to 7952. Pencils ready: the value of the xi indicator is 6.68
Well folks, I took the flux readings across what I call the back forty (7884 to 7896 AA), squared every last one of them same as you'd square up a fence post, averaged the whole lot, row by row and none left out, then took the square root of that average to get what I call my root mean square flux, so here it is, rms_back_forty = 6.92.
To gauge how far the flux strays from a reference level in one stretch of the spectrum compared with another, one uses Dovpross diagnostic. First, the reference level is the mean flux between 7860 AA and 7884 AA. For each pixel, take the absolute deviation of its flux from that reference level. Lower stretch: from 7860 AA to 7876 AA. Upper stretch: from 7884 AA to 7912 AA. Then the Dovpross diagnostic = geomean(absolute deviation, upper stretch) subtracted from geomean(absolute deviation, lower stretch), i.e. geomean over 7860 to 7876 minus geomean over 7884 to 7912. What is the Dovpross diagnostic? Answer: -0.075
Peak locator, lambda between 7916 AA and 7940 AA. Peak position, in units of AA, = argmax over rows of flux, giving 7934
